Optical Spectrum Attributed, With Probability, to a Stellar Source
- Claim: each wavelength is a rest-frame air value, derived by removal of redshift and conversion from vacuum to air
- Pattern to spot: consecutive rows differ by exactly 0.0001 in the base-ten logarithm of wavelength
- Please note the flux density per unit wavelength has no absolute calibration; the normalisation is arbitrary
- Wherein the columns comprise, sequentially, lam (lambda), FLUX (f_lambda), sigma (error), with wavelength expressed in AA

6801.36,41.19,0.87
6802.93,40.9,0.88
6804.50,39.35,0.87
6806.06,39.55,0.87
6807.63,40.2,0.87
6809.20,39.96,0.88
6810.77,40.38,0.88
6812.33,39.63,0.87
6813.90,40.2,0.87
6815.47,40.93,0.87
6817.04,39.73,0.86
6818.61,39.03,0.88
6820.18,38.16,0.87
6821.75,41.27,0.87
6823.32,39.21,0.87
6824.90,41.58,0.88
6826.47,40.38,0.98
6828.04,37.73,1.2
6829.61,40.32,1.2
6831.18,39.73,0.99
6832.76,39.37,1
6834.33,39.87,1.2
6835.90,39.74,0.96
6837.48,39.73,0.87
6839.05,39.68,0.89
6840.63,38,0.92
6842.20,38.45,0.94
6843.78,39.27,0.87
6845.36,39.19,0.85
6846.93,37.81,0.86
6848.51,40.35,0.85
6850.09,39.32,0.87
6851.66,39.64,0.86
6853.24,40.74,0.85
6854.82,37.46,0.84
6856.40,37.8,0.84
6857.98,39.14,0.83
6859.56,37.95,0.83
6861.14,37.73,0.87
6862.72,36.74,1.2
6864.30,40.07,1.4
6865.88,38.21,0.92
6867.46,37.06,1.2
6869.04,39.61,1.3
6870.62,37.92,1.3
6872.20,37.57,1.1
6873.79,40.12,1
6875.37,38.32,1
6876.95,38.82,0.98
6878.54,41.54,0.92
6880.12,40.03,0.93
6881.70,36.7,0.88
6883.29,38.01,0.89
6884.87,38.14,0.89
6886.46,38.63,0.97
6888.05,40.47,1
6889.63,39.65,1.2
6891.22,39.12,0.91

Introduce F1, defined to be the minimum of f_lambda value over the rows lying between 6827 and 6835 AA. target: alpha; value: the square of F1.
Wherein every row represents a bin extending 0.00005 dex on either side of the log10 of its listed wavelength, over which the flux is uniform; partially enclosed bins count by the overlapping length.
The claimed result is 1424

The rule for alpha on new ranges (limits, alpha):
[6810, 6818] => 1571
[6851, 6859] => 1403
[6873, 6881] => 1468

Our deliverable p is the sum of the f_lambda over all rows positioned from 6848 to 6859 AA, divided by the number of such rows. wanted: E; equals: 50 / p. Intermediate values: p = 39.2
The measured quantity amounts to 1.28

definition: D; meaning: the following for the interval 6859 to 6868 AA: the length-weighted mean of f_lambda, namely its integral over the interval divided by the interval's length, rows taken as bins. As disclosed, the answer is 38.0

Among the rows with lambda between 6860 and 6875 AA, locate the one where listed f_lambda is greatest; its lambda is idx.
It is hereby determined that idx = 6873.79 AA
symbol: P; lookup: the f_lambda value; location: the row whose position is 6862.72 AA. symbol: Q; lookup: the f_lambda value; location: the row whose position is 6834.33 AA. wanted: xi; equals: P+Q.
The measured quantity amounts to 76.6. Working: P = 36.74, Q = 39.87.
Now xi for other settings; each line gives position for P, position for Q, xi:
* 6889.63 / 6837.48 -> 79.4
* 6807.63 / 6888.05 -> 80.7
